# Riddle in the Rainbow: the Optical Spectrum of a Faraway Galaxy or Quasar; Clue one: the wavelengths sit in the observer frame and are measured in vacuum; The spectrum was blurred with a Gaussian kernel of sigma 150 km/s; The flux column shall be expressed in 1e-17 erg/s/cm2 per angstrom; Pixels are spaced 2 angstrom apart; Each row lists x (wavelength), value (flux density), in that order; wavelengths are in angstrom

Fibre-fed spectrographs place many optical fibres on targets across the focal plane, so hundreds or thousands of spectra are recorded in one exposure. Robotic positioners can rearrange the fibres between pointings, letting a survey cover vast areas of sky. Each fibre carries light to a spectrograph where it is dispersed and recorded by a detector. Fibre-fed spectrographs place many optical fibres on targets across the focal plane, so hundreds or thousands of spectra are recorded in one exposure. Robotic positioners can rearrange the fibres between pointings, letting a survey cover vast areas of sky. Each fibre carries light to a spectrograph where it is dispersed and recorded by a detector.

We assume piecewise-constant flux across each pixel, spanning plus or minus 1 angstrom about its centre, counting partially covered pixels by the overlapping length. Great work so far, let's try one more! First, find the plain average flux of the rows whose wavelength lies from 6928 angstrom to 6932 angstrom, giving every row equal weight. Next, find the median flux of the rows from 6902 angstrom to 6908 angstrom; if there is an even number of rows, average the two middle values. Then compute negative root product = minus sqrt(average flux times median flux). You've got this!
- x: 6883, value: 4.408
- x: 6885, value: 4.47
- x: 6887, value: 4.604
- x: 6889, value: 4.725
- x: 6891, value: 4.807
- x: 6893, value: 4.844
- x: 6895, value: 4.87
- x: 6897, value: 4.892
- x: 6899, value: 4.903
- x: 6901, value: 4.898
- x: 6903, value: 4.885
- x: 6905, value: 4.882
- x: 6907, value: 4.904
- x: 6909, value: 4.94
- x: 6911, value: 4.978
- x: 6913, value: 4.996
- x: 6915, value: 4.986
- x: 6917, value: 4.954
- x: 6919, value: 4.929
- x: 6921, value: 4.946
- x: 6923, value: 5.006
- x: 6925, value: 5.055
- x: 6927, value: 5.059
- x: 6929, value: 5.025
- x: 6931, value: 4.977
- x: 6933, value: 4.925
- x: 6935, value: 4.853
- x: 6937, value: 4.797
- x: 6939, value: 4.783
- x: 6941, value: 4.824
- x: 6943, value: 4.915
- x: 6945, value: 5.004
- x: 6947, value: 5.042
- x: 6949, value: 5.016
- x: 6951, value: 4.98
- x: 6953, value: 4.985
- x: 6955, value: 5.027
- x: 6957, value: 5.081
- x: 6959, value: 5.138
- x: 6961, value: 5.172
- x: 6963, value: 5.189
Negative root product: -4.94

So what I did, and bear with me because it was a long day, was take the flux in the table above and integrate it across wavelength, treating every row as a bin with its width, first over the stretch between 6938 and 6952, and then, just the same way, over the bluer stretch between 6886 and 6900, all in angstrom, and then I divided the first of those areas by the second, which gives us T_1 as 1.0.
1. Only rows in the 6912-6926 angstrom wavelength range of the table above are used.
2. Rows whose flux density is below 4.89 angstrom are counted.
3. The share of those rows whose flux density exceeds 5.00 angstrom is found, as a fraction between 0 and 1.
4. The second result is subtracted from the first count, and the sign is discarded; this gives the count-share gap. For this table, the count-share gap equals 0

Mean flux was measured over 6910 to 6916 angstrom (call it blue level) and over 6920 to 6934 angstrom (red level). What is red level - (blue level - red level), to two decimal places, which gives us 5.01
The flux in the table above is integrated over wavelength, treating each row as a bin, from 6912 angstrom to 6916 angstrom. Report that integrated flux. 20.0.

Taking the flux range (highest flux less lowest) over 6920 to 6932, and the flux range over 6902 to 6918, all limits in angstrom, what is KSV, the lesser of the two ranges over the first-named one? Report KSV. 1.00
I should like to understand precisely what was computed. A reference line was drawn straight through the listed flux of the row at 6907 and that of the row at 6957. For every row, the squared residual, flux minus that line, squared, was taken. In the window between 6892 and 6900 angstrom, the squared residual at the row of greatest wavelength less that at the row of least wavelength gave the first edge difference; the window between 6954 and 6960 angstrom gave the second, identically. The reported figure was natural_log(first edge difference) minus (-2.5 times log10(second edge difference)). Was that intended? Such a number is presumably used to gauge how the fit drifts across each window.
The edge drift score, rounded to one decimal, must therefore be -16.2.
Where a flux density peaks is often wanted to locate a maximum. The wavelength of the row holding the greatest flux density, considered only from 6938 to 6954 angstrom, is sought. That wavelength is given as 6947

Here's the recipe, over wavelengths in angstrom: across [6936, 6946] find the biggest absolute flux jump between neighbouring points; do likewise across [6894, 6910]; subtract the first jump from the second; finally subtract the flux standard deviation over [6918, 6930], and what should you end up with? -0.11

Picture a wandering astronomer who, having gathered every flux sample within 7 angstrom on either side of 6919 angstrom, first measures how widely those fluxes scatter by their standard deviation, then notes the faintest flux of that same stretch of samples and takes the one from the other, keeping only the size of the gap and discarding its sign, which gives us 4.89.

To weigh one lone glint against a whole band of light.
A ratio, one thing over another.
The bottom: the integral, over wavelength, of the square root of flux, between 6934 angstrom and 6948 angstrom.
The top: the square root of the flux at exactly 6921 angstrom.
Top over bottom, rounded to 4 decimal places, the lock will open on 0.0719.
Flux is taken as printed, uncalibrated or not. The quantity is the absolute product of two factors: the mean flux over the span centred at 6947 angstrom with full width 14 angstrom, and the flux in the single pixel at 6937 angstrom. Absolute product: 23.8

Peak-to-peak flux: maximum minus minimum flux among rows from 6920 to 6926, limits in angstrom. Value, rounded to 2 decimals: 0.11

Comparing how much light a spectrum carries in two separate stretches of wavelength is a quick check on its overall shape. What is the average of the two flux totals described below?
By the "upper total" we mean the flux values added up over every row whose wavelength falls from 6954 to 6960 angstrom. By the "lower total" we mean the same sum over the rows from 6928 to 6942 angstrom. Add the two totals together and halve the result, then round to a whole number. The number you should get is 25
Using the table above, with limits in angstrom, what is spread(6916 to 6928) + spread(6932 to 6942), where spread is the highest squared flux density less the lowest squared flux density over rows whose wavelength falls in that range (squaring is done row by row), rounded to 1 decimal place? 2.7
